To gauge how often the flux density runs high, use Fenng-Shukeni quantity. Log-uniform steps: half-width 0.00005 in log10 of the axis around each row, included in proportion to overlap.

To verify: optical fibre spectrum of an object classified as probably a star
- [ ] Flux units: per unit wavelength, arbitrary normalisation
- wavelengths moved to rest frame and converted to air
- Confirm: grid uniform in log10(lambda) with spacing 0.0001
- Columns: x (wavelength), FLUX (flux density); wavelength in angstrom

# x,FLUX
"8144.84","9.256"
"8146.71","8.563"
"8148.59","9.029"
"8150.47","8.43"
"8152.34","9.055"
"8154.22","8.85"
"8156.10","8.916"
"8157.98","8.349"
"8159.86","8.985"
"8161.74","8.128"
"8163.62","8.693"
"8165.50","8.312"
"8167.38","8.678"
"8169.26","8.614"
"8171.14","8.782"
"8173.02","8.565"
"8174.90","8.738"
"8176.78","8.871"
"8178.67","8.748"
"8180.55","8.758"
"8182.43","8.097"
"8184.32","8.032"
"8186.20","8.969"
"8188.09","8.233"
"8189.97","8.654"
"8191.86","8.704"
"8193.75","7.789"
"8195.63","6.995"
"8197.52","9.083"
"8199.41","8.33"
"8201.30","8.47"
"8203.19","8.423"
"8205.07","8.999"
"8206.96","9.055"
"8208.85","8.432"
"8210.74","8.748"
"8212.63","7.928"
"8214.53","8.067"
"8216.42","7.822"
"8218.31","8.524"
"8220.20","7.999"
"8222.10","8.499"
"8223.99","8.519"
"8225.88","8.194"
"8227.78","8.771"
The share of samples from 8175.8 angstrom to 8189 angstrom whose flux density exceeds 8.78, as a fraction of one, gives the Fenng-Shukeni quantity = 0.29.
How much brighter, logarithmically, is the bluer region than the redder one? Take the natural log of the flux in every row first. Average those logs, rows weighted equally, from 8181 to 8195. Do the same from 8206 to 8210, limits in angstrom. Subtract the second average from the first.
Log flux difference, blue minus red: -0.05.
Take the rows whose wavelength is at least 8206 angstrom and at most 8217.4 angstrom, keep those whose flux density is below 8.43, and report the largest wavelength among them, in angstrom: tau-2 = 8216.42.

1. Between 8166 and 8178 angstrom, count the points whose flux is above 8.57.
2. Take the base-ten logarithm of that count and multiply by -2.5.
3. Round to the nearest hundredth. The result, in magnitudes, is -1.75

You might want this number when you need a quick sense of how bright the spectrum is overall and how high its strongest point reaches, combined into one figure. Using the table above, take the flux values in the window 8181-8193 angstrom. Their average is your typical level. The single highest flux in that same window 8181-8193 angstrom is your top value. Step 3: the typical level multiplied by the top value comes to 75.8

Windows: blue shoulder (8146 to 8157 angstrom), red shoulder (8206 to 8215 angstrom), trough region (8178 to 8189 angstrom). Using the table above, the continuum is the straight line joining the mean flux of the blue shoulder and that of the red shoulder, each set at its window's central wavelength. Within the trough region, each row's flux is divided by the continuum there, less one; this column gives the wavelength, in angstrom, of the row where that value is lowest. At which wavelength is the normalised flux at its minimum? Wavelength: 8184.32 angstrom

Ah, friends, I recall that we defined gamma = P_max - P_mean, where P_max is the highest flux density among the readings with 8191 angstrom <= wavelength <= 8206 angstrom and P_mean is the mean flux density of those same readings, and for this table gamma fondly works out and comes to 0.734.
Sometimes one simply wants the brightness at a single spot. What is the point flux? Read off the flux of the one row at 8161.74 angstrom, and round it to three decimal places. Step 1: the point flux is 8.128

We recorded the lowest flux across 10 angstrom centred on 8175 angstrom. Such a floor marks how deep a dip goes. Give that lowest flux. 8.565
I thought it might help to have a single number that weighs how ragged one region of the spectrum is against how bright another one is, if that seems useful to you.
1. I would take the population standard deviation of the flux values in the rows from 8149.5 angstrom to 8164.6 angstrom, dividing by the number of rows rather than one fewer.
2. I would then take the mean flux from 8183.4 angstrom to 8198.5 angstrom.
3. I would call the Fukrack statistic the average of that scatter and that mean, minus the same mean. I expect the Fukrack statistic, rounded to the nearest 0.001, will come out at -3.996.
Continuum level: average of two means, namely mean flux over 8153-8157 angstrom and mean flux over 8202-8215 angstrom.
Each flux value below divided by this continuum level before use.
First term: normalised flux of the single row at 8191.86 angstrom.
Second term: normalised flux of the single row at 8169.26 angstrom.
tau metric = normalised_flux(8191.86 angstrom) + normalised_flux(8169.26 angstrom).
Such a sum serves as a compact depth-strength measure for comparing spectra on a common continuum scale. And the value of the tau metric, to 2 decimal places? 1.99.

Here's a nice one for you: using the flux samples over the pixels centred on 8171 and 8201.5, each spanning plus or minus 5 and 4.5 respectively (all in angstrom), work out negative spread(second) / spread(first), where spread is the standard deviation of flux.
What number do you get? -4.0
